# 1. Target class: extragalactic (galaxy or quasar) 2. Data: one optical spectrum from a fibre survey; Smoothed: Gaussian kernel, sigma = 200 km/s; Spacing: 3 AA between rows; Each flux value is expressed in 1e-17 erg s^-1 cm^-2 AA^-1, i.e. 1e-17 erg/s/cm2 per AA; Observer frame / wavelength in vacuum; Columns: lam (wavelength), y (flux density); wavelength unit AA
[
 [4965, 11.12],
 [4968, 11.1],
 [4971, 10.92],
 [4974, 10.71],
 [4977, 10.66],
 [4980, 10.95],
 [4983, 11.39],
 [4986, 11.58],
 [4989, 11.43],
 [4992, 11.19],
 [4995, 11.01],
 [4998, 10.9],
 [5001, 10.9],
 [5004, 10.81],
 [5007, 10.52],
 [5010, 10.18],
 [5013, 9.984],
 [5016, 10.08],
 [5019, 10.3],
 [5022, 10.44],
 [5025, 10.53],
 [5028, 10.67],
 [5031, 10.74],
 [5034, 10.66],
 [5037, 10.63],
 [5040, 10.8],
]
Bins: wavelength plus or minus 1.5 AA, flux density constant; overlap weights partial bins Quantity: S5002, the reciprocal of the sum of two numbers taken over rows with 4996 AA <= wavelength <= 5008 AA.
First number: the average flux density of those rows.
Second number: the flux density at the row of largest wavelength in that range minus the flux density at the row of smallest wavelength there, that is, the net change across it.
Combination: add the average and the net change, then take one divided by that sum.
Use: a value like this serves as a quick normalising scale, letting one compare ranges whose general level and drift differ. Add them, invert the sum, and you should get 0.096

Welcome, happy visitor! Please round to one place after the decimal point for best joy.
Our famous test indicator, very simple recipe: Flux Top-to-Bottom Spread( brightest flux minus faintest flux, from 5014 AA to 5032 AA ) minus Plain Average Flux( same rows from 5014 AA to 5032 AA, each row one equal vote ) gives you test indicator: -9.8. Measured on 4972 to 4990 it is -10.2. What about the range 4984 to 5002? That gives -10.5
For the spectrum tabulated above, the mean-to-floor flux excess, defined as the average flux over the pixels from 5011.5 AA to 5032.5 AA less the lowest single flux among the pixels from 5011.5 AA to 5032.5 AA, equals 0.4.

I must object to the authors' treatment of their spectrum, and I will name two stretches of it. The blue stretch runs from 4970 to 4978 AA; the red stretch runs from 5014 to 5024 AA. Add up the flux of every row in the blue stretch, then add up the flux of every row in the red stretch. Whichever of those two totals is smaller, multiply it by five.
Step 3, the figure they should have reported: 154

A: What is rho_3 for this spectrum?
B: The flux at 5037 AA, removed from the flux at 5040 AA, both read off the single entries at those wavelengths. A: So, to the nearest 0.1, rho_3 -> 0.2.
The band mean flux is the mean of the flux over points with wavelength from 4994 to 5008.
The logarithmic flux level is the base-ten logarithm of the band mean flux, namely 1.03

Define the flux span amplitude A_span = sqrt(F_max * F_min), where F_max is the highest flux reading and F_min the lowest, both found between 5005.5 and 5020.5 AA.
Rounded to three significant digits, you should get 10.2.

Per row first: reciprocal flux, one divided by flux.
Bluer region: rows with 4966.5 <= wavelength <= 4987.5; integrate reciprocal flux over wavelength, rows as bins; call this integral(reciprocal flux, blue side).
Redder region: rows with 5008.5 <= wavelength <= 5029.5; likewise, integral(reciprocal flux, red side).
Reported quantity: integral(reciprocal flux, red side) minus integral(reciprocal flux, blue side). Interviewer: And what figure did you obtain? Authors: 0.13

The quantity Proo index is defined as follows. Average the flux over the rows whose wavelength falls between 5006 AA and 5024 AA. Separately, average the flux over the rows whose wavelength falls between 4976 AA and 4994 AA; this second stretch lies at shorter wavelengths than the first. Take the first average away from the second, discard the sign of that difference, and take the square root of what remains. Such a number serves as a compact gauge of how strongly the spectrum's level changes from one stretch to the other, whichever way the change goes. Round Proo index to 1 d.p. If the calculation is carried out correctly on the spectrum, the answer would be 1.0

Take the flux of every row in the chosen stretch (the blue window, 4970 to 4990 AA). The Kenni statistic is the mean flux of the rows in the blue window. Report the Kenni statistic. 11.1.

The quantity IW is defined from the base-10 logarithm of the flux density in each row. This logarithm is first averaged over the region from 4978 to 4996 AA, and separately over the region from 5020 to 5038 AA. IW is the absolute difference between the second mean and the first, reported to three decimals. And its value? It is 0.026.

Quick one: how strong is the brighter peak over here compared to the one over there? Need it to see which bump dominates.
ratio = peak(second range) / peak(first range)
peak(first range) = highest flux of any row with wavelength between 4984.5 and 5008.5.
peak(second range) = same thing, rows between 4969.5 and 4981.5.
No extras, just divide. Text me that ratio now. 0.946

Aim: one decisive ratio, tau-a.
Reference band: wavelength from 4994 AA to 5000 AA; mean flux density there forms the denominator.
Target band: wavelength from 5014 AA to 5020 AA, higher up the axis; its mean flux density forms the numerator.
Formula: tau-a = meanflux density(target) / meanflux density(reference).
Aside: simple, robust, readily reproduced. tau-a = 0.93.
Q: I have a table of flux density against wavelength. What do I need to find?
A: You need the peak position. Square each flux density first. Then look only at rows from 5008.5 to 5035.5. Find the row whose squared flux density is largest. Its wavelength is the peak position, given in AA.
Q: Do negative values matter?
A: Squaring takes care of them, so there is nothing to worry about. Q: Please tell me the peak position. 5031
